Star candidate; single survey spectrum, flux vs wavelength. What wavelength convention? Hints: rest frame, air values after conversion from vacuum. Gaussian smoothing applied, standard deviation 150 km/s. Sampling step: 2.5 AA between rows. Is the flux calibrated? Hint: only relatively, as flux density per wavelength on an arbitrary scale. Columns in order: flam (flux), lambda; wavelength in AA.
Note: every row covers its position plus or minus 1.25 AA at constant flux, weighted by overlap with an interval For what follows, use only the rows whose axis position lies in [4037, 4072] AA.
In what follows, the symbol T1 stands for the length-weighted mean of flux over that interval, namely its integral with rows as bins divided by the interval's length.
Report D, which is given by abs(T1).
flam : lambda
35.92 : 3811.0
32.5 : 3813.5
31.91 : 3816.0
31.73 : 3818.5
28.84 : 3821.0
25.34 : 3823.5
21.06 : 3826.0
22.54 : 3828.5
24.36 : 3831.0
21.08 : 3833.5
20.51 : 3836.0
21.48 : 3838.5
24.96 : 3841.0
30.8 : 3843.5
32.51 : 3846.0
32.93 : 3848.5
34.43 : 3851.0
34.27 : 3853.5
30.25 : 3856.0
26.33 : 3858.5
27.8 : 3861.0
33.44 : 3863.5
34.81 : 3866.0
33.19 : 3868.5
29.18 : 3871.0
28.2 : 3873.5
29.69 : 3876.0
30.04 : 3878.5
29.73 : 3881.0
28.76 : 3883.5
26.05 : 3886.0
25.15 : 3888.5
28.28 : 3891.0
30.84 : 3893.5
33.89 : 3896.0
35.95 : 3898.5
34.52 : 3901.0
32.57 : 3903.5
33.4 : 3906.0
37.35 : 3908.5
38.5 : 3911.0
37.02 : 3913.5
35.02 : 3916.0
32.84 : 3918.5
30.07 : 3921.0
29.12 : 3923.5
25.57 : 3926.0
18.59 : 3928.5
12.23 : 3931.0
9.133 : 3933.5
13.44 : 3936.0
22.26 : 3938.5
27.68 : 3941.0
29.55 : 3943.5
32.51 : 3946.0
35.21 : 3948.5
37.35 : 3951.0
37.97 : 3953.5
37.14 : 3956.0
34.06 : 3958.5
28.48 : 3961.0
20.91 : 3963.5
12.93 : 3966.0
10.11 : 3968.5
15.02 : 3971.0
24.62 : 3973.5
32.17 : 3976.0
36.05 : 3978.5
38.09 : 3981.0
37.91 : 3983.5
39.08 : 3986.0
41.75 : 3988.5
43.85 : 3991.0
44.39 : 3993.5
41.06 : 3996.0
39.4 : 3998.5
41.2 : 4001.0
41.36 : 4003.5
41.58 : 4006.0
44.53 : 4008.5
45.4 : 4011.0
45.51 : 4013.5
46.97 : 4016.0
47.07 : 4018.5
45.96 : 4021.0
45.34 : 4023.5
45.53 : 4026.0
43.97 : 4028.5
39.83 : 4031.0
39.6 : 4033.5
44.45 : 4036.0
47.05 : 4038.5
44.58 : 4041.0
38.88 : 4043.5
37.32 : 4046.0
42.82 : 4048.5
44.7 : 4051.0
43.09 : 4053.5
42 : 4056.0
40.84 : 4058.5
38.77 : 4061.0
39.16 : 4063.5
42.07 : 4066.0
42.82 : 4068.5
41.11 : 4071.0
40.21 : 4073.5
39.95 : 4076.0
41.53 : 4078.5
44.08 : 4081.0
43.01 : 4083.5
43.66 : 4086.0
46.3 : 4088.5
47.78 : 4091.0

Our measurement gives 42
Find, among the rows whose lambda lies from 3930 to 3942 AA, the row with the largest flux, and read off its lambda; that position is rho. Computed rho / 3941.0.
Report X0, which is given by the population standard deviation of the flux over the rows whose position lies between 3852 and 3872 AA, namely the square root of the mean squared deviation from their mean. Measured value 3.0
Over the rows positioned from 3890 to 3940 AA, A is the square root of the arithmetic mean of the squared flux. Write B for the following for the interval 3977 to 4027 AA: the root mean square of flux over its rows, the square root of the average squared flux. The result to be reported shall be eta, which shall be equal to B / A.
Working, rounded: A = 29.8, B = 42.7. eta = 1.43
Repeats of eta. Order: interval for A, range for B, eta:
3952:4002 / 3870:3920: 0.93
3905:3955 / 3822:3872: 0.95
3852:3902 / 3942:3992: 1.06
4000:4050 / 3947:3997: 0.78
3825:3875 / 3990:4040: 1.53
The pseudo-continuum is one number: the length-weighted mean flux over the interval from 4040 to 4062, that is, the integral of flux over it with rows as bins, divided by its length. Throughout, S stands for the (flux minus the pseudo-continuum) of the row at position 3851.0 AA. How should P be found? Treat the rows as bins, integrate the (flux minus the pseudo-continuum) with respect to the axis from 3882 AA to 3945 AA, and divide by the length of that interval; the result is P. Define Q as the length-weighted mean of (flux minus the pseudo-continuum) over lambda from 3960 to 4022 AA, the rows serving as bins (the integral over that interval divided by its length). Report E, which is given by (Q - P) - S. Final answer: 15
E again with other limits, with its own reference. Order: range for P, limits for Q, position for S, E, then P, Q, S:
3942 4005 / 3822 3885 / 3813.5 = 4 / -8.1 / -13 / -8.9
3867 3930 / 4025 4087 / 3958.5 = 19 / -10.6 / 1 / -7.4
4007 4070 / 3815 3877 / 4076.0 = -13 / 1.7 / -13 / -1.5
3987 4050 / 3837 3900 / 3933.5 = 19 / 1.7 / -11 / -32.3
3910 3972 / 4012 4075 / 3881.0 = 28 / -14.9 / 1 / -11.7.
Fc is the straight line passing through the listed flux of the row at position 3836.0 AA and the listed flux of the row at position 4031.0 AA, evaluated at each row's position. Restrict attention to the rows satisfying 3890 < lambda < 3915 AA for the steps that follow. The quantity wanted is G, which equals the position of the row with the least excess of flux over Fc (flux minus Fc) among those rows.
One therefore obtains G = 3891.0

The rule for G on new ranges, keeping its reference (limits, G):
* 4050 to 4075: 4061.0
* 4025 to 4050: 4046.0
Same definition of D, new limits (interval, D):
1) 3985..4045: 43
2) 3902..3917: 36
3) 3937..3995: 31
